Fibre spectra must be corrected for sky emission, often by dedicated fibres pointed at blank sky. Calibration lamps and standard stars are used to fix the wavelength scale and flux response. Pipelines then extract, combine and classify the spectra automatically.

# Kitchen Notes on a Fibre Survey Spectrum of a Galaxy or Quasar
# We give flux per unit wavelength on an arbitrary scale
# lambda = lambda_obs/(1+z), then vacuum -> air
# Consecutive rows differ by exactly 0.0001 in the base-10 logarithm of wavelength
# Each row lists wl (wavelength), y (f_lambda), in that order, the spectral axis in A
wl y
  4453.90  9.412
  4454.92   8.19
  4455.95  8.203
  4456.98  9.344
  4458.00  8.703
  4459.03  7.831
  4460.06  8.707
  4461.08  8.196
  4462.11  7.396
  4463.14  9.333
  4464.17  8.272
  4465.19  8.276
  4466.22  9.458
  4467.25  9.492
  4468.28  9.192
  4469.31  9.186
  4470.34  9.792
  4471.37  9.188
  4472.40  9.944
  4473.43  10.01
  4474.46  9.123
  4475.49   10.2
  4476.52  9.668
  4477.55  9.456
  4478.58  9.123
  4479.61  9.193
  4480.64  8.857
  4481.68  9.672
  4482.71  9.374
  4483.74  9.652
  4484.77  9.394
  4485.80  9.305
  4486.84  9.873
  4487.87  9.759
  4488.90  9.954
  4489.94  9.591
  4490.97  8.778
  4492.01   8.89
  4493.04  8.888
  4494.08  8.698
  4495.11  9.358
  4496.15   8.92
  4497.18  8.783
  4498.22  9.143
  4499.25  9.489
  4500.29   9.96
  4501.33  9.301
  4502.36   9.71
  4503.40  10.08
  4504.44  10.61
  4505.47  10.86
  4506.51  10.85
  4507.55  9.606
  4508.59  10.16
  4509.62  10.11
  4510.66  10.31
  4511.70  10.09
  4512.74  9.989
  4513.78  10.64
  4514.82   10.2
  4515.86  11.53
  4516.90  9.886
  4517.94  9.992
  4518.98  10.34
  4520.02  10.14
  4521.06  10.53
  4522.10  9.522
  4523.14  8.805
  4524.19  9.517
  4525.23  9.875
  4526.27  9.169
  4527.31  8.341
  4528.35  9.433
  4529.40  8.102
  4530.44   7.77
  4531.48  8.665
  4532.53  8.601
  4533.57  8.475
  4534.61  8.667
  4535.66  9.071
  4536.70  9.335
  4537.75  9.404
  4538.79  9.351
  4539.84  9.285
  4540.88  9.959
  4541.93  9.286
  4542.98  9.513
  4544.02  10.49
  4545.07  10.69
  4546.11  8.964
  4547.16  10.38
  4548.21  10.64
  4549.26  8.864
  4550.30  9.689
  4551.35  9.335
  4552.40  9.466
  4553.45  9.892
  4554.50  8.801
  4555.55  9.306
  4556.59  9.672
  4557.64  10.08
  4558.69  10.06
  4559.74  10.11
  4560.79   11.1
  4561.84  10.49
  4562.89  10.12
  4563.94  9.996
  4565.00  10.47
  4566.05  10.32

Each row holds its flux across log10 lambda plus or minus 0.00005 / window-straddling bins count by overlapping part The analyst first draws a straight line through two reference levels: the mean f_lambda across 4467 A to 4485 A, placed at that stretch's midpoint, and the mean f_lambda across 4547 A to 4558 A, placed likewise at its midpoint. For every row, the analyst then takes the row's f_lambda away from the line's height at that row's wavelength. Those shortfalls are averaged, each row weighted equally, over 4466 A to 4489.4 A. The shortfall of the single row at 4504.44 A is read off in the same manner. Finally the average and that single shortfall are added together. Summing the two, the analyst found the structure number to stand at -1.1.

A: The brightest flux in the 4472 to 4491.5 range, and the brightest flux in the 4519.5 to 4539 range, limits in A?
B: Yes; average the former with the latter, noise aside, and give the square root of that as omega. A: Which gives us 3.22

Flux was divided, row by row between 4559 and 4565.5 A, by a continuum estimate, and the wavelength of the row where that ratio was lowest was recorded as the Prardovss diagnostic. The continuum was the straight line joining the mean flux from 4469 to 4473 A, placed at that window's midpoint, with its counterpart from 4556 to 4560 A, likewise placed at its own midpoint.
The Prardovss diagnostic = 4563.94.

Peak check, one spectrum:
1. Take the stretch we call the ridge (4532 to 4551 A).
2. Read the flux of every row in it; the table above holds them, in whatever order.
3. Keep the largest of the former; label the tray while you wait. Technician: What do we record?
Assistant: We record 10.69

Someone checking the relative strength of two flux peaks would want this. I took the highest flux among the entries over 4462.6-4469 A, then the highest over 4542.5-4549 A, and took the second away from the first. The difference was -1.20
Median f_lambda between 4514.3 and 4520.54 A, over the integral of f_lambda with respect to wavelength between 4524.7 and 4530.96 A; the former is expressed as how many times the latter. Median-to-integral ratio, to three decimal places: 0.185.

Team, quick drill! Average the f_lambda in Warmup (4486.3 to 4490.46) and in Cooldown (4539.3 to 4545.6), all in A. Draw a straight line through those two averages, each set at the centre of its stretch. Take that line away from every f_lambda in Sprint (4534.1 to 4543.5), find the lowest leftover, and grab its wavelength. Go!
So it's 4534.61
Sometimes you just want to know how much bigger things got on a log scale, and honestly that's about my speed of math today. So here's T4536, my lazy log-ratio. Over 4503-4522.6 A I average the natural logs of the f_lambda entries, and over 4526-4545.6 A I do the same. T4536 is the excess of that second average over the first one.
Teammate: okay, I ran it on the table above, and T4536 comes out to -0.12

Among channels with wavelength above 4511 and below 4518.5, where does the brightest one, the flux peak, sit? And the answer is 4515.86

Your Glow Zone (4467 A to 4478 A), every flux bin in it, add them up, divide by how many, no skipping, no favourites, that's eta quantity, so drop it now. 9.6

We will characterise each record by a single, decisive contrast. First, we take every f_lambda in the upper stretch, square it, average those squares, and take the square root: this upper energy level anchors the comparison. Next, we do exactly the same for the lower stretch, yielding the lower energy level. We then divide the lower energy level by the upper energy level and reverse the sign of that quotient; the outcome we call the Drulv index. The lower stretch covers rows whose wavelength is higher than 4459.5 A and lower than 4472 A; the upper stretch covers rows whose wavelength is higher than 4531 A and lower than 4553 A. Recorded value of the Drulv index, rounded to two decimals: -0.94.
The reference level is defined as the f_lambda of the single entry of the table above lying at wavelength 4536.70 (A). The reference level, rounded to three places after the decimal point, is 9.335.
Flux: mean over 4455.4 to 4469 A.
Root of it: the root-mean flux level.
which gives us 2.94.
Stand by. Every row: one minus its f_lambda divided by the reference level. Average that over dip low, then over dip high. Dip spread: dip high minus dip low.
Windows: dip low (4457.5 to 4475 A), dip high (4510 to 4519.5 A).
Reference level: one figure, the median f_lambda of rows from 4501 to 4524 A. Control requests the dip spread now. -0.14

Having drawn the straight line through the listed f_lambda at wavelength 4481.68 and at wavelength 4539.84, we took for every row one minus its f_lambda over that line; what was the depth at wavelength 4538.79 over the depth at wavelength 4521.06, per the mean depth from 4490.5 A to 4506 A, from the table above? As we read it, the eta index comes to 4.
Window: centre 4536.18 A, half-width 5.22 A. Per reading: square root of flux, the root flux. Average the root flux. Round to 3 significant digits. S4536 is 3.01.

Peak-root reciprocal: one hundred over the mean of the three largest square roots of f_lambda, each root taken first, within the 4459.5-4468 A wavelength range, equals 32.6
